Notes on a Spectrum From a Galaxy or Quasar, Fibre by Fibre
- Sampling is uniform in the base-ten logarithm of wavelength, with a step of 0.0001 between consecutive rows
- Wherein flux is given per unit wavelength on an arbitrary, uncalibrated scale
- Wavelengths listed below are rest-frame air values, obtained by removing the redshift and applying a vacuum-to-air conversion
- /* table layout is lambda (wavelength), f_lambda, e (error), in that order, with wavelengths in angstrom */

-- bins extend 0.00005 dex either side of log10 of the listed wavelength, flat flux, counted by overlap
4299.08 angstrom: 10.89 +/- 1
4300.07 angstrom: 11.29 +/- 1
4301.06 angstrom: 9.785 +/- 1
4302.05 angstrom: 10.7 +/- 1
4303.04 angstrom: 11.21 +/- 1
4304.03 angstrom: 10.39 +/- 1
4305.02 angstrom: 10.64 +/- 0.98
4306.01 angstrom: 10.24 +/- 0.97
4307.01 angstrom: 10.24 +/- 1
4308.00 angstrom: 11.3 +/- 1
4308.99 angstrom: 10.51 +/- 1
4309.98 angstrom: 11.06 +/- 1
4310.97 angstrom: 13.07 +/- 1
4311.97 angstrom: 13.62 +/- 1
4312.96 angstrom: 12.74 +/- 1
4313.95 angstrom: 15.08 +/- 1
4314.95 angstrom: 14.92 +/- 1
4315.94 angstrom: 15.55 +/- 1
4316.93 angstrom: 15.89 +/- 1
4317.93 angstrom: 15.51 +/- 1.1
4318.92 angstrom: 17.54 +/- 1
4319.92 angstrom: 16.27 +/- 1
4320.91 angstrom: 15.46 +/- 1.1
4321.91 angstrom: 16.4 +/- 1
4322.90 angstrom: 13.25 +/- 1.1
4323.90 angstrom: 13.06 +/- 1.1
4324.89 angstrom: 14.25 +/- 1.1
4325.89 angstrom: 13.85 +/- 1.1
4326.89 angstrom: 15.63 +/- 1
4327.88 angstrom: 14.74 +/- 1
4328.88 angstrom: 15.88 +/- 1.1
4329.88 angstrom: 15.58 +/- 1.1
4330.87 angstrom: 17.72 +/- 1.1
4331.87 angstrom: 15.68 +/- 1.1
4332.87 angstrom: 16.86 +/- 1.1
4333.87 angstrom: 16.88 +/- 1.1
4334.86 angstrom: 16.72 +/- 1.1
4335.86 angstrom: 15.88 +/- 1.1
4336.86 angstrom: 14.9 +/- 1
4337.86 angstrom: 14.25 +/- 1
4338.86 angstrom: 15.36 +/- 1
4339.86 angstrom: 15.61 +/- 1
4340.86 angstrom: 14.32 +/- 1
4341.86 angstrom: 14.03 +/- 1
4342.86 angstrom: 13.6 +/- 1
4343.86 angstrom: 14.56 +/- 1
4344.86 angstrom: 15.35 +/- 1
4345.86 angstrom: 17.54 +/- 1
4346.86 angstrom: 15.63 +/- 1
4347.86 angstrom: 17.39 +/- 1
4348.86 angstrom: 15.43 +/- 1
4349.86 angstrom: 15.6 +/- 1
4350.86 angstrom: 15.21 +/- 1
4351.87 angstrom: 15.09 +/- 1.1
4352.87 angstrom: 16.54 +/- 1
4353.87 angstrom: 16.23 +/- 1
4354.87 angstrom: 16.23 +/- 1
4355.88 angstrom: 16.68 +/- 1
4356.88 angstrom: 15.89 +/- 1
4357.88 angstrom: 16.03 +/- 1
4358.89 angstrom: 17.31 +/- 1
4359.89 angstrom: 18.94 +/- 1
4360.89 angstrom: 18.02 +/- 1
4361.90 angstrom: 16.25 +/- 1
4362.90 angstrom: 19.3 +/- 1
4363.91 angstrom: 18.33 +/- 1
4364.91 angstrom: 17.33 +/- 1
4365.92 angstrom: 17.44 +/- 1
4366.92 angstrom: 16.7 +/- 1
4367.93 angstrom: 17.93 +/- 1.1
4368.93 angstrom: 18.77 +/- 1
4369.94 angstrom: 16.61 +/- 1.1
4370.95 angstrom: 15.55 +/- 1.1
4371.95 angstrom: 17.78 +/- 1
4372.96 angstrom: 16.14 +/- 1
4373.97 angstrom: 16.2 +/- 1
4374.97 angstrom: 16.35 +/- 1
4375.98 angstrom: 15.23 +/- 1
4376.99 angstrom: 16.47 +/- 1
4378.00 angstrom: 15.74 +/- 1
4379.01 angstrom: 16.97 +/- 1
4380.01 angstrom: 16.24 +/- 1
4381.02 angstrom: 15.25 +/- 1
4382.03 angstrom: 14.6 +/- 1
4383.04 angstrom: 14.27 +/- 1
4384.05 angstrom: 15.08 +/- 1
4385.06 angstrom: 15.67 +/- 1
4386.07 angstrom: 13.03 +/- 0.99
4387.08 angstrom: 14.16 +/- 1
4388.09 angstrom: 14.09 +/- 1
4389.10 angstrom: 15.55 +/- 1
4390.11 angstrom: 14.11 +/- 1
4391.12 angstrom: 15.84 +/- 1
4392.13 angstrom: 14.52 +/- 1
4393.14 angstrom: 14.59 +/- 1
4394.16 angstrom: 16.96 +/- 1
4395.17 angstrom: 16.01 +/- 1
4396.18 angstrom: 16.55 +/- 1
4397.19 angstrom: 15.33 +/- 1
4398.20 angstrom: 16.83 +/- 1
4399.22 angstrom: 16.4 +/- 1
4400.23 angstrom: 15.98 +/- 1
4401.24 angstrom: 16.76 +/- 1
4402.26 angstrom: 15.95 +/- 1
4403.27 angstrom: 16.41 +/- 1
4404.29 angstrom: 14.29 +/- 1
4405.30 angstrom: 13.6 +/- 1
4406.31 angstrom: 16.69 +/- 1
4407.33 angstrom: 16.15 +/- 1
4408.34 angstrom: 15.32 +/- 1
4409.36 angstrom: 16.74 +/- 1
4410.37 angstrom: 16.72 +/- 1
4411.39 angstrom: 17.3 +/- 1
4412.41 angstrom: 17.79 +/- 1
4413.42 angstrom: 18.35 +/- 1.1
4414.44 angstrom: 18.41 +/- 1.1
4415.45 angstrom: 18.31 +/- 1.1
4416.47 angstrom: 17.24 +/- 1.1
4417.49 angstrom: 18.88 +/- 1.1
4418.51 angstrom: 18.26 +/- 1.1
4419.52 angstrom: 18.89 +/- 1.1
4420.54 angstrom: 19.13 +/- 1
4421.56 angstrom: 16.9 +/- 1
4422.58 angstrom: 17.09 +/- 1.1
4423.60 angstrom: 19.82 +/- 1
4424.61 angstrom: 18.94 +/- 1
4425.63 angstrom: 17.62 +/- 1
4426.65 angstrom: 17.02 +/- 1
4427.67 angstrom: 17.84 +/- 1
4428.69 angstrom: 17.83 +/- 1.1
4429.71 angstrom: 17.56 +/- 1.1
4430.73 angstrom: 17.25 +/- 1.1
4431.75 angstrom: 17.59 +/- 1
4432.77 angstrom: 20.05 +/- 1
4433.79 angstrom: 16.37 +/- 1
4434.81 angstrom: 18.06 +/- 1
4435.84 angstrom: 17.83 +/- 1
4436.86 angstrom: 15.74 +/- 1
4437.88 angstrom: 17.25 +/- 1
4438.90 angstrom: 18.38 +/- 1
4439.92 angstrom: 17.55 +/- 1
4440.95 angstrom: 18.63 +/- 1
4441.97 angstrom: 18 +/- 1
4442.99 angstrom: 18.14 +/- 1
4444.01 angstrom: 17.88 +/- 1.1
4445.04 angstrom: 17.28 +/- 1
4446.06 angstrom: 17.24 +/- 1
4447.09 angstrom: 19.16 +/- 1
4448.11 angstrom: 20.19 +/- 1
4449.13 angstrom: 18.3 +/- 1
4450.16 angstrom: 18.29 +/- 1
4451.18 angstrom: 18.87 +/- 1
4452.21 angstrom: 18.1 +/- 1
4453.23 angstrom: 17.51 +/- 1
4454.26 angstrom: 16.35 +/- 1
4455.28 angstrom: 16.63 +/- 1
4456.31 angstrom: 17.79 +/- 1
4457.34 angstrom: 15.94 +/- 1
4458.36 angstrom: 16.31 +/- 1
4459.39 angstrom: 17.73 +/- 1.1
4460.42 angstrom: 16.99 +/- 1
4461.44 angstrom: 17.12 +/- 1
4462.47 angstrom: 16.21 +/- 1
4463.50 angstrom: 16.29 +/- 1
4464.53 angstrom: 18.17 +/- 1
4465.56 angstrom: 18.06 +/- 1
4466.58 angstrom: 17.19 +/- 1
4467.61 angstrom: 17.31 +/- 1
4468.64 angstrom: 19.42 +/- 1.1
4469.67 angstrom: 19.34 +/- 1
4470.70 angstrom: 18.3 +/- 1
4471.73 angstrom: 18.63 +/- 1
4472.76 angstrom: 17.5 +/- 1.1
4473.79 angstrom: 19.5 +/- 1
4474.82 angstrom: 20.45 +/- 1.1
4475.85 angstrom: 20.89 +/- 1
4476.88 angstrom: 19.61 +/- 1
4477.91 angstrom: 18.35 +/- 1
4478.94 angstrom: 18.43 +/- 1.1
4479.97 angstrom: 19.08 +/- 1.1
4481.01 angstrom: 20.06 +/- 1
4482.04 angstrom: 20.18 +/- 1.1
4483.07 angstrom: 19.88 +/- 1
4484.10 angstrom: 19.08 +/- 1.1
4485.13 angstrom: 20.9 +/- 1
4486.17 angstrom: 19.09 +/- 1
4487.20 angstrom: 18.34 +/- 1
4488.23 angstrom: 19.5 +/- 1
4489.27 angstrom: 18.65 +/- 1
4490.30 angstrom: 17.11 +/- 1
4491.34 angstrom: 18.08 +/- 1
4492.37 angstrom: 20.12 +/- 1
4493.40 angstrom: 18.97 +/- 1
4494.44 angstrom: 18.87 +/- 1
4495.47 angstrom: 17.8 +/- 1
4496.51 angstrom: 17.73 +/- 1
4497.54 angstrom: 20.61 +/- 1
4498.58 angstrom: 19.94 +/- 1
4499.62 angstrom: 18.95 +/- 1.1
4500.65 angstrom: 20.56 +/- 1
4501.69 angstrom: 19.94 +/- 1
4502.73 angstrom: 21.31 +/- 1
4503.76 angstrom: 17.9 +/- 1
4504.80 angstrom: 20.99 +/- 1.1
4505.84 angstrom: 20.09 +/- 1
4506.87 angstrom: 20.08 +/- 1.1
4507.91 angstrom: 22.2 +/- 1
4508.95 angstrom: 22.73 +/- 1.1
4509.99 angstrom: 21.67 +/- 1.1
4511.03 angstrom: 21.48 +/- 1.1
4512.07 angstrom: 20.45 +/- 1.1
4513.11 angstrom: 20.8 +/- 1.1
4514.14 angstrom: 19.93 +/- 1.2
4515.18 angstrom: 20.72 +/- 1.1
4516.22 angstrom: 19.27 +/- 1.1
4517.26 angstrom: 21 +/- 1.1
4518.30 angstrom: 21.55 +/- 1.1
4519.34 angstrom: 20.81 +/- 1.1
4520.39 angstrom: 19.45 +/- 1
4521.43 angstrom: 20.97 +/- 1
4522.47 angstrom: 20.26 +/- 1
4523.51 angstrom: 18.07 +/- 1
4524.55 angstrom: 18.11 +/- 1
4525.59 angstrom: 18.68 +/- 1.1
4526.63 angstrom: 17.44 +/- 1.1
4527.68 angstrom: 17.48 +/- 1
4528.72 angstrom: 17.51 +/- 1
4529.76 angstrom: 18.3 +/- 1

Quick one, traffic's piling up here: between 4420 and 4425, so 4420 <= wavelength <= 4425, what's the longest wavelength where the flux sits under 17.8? 4422.58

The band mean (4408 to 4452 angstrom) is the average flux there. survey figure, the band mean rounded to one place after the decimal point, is 17.9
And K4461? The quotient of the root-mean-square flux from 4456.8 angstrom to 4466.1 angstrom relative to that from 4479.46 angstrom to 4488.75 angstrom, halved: 0.43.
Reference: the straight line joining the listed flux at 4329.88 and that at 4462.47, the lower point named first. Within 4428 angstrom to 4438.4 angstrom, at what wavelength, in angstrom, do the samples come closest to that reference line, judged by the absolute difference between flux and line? 4433.79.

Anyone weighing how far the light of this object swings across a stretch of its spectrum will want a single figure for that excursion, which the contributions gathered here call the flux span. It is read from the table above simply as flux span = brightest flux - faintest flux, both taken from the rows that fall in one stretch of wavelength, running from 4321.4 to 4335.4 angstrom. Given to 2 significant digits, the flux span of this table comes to 4.7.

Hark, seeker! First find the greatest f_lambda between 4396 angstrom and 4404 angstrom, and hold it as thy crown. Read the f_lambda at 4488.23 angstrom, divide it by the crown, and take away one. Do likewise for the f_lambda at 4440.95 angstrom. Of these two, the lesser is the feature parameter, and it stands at 0.11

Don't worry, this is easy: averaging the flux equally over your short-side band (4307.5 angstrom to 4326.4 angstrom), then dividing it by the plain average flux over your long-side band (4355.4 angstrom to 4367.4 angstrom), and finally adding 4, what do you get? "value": 4.82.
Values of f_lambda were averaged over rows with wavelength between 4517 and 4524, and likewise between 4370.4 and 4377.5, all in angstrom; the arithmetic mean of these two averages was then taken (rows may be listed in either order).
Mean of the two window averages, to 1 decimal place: 18.3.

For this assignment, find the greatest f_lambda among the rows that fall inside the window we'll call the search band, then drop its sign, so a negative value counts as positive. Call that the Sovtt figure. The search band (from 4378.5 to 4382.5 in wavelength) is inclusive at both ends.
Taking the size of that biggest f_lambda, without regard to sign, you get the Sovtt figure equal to 17.0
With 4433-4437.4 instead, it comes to 18.1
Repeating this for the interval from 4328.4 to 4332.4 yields 17.7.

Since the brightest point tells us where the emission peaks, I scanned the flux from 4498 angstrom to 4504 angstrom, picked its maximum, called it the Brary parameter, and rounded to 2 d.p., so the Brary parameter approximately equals 21.31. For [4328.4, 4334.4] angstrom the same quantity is 17.72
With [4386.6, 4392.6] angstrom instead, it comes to 15.84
